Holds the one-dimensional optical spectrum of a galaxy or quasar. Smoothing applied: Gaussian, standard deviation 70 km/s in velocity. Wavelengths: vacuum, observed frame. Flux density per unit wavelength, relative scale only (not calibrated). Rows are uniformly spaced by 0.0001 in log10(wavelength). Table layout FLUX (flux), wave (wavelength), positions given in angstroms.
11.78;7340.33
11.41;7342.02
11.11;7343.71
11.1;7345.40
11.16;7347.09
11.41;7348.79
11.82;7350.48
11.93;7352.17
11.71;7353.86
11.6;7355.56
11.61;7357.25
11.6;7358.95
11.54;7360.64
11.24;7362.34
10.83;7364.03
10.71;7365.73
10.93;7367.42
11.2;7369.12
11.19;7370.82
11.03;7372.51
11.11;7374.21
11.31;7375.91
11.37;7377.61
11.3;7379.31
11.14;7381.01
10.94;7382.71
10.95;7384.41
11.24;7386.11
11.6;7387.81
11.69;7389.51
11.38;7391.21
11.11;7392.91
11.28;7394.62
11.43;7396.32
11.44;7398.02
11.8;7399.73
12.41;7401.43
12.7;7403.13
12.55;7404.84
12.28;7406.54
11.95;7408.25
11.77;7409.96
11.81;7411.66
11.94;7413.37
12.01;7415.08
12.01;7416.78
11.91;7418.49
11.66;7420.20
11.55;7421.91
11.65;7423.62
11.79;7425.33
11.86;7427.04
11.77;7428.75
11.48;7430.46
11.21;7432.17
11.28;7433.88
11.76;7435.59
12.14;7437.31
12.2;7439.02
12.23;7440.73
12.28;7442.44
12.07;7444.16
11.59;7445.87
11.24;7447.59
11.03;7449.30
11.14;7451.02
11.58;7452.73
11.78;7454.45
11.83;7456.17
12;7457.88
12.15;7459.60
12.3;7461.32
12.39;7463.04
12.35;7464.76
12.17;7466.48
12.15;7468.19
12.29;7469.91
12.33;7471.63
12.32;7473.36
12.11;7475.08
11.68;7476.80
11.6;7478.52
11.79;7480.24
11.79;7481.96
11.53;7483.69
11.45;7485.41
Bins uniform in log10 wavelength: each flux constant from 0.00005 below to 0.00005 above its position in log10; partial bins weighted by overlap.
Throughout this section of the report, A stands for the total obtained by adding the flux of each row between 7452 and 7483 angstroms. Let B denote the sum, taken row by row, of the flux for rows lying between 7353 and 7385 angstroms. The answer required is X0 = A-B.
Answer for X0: 3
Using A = 217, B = 213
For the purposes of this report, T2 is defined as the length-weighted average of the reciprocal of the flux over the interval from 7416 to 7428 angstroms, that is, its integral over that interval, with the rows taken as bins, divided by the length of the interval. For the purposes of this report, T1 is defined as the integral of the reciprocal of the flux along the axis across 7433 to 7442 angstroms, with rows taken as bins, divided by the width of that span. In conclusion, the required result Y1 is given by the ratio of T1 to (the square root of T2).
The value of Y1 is 0.288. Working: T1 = 0.0839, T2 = 0.0849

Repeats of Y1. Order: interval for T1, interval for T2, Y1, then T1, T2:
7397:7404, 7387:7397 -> 0.280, 0.0830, 0.0876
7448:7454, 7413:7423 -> 0.305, 0.0887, 0.0845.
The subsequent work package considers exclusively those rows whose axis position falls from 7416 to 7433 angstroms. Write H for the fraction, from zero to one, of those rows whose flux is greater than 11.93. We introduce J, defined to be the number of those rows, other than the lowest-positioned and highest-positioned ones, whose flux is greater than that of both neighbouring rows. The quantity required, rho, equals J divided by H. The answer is 10.0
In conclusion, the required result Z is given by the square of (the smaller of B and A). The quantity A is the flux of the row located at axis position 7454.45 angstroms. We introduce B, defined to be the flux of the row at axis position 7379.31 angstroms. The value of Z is 127.7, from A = 11.78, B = 11.3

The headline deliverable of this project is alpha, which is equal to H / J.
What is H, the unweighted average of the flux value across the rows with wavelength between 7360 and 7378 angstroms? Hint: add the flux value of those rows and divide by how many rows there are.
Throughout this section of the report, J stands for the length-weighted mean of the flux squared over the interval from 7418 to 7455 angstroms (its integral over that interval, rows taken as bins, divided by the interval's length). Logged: 0.081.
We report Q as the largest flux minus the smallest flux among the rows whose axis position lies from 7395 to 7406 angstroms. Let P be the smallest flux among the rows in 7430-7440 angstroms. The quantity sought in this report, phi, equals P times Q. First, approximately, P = 11.21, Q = 1.3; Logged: 14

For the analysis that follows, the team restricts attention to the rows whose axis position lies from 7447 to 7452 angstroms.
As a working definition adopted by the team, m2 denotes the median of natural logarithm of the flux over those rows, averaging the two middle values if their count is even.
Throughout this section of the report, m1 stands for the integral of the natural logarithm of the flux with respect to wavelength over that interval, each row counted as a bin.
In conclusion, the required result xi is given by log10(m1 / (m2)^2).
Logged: 0.317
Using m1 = 12.1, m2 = 2.41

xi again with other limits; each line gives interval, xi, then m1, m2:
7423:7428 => 0.306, 12.3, 2.47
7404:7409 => 0.299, 12.5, 2.51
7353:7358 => 0.310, 12.3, 2.45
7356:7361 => 0.310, 12.3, 2.45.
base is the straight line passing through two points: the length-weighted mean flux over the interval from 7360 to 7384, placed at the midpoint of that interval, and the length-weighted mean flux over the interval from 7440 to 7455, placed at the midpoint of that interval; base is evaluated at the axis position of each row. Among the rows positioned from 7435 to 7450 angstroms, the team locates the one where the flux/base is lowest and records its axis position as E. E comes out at 7449.30 angstroms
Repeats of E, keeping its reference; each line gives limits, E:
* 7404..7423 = 7421.91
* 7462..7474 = 7468.19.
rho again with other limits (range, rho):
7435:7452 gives 2.0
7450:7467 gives 1.7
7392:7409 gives 2.0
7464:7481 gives 1.4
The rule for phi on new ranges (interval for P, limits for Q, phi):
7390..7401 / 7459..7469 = 3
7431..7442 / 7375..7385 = 5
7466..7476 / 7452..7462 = 9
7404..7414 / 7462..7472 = 3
